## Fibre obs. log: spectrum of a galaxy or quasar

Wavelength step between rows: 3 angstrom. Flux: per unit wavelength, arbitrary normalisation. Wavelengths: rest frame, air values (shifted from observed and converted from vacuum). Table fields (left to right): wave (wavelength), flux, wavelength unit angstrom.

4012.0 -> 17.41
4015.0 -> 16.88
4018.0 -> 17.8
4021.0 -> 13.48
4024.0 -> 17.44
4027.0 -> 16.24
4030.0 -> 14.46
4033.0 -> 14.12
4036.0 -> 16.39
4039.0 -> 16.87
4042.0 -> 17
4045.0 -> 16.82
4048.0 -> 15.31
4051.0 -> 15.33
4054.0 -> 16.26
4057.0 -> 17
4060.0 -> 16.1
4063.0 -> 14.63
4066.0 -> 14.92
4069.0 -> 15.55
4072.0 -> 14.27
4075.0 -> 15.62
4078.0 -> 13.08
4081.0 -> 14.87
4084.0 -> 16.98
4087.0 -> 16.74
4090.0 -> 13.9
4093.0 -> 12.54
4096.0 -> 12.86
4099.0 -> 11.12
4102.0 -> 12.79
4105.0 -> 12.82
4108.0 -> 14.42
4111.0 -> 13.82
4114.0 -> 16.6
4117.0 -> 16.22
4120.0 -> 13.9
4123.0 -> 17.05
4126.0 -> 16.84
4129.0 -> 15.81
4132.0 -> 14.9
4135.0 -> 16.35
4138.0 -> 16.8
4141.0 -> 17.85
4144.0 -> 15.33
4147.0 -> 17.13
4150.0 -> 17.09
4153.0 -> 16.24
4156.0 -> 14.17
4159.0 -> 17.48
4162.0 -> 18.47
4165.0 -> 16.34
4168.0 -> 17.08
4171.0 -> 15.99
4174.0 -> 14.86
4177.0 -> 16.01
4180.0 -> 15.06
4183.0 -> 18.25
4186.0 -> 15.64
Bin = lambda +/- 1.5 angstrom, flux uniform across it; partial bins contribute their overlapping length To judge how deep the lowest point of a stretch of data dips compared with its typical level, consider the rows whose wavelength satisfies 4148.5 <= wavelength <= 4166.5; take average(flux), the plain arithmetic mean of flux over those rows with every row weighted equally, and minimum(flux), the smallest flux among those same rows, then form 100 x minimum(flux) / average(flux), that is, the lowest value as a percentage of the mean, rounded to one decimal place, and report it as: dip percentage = 85.2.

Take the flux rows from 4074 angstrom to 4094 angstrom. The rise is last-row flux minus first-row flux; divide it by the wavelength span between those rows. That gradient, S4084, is -0.17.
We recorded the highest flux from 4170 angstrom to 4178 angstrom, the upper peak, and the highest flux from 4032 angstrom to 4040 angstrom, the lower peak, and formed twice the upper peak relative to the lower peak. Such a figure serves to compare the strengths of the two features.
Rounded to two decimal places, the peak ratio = 1.90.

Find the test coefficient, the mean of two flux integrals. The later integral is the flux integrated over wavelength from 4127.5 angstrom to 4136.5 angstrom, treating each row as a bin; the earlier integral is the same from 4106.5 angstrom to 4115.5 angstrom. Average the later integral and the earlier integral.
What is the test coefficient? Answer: 138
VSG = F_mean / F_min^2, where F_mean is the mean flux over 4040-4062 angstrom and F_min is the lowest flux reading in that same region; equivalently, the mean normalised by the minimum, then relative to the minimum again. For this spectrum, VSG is 0.069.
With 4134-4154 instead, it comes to 0.071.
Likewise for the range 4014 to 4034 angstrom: 0.087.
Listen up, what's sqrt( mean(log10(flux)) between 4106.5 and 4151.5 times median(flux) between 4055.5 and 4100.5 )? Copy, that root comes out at 4.23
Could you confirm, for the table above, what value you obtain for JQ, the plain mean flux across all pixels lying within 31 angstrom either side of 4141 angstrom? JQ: 16.3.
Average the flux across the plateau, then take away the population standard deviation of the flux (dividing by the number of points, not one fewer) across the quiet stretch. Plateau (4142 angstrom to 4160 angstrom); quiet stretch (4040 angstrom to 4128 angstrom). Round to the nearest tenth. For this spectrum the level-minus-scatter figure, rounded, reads 14.6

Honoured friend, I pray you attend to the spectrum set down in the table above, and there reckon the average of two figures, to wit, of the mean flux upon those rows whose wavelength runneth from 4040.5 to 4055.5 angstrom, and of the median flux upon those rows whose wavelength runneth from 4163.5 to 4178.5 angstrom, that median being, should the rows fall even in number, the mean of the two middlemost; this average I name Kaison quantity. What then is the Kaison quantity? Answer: 16.1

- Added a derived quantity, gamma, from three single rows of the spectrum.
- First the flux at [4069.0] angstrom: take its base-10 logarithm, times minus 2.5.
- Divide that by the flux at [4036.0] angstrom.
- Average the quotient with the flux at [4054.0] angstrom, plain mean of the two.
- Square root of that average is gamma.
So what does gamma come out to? 2.84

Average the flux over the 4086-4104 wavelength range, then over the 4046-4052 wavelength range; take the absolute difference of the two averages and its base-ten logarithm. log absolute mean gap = 0.3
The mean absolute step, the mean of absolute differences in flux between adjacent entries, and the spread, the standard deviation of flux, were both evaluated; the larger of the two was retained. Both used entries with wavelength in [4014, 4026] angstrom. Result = 3.1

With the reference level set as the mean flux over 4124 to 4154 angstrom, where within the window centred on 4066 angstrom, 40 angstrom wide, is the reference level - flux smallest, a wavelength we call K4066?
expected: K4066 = 4057.0 angstrom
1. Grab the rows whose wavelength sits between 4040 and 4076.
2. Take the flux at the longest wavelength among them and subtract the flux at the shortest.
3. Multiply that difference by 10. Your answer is -14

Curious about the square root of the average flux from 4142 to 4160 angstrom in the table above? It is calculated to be 4.03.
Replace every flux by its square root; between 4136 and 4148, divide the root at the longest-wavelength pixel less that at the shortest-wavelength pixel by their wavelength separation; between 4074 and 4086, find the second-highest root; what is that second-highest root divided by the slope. 888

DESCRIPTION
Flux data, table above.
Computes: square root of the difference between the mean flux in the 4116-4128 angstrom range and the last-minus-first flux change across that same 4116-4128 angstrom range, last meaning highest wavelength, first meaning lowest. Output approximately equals 3.92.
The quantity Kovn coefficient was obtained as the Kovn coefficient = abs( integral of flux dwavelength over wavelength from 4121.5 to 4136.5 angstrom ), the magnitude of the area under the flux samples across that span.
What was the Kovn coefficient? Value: 243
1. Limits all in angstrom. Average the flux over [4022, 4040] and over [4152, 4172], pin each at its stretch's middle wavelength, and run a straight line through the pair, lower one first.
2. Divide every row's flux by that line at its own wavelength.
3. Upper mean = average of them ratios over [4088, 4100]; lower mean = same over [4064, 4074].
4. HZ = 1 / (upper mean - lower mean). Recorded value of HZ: -7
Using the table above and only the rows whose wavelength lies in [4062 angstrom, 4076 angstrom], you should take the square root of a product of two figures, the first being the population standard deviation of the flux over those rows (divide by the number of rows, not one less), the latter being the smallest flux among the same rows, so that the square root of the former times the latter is 2.7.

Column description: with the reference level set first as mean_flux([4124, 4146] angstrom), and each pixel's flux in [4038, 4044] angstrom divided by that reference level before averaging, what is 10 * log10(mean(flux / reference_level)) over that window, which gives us 0.2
